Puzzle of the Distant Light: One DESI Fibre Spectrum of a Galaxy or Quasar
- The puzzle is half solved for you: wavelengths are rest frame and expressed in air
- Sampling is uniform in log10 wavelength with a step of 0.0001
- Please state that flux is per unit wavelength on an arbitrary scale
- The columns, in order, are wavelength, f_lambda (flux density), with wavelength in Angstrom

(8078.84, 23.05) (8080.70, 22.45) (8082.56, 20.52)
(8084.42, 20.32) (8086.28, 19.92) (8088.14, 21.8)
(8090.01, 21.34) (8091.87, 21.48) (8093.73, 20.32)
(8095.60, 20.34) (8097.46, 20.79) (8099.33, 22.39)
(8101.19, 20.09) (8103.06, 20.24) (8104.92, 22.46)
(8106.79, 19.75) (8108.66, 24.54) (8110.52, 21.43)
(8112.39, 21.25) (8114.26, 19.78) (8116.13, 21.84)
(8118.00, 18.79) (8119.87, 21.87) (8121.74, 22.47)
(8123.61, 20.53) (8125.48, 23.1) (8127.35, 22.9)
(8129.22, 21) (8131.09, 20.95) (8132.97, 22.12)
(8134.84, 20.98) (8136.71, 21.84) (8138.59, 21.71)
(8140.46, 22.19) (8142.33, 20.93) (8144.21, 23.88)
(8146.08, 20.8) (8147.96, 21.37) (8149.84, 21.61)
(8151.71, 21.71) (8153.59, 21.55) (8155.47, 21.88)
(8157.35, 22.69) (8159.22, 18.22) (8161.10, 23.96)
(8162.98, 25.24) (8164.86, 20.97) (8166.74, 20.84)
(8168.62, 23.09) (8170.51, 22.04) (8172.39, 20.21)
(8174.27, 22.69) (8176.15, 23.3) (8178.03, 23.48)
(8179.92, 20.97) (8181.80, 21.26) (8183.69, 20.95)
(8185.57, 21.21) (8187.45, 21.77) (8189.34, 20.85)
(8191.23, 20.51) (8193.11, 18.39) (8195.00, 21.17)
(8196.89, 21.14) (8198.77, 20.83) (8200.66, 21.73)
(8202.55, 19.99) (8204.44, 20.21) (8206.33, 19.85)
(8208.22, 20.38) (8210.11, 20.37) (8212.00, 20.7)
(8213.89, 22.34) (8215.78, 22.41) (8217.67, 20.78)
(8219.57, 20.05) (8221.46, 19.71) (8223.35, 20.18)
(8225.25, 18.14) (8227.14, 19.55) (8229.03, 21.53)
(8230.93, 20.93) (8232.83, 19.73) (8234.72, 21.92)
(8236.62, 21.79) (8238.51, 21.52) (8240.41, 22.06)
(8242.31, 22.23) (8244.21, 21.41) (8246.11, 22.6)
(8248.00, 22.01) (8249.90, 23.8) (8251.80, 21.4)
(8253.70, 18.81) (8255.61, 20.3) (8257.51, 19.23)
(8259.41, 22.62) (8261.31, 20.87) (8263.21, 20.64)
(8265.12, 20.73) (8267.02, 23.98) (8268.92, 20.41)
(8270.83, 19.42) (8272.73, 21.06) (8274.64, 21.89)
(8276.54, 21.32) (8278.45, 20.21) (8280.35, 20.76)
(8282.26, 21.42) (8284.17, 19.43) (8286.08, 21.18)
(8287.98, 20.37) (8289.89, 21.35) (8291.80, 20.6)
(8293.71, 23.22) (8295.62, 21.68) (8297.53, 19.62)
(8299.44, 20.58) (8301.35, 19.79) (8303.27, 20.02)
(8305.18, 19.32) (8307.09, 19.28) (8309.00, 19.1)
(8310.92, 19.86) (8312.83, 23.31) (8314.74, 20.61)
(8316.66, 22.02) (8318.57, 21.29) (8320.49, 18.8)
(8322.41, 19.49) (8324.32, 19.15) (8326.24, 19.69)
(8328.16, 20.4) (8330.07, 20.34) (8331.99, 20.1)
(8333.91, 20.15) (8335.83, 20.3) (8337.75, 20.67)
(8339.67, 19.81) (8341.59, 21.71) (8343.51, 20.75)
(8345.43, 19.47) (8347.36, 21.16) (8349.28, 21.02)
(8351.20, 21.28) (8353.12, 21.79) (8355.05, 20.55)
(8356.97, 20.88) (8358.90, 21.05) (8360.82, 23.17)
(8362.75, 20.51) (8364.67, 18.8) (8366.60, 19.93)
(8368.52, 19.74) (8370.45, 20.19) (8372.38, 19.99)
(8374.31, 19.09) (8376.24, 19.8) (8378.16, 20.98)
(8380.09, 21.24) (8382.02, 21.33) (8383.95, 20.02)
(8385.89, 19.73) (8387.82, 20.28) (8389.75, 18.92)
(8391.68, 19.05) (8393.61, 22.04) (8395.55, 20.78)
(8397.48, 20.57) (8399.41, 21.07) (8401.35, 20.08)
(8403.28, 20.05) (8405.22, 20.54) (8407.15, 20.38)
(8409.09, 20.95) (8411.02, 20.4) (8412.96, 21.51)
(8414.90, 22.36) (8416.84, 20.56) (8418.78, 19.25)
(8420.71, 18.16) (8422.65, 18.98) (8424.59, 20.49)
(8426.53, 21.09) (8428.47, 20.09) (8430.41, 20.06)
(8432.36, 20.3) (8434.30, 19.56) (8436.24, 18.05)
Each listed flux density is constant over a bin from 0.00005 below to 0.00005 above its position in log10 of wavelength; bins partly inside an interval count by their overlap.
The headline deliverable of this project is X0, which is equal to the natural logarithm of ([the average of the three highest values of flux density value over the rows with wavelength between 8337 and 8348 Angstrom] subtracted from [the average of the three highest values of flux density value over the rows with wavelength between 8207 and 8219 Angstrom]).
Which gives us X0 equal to -0.5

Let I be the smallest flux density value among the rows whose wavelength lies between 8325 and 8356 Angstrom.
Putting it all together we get 19.47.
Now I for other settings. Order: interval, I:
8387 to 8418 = 18.92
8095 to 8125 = 18.79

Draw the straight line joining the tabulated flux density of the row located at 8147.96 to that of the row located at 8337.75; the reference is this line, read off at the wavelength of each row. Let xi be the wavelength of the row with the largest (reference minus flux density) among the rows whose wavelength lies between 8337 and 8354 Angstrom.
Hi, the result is 8345.43 Angstrom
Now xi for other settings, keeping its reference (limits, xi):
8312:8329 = 8320.49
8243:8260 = 8253.70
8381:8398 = 8389.75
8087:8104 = 8101.19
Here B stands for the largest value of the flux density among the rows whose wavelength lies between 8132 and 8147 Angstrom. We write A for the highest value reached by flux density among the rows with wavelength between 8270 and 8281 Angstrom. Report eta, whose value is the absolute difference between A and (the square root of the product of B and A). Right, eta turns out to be 1.0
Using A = 21.89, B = 23.88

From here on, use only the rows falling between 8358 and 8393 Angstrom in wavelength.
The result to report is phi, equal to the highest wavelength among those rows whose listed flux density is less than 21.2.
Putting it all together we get 8391.68 Angstrom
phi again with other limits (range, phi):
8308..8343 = 8339.67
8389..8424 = 8422.65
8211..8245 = 8232.83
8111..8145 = 8142.33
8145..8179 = 8172.39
